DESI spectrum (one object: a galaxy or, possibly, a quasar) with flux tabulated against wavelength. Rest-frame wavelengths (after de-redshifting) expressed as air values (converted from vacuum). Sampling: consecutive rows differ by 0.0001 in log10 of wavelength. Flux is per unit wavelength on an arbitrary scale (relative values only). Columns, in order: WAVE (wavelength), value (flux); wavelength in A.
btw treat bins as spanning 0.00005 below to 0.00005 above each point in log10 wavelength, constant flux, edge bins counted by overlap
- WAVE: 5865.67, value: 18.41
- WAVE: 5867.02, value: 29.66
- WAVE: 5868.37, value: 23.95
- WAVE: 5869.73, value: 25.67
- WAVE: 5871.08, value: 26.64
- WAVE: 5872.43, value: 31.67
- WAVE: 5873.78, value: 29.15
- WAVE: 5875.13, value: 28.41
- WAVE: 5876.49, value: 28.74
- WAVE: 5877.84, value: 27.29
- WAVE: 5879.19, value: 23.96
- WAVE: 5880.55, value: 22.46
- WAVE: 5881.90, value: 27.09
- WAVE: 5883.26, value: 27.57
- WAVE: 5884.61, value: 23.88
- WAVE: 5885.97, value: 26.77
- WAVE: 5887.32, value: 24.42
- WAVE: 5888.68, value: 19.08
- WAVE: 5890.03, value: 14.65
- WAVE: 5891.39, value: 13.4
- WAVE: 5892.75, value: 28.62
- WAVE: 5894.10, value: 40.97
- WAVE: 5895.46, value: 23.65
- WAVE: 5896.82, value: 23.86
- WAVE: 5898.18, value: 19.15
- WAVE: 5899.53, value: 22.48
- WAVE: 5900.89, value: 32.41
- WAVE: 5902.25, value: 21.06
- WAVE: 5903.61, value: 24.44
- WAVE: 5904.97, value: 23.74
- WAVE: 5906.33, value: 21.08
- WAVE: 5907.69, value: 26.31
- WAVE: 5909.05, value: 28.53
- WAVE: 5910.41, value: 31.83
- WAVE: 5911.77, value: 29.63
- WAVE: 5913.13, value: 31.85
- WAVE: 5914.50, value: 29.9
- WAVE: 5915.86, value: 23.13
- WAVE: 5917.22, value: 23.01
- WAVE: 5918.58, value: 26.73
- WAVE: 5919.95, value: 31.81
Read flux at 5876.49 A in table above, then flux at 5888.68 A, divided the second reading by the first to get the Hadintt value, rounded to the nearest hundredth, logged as 0.66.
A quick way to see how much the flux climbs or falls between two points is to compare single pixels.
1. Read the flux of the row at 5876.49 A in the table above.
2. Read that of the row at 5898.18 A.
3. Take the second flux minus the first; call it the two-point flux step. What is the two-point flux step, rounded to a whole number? -10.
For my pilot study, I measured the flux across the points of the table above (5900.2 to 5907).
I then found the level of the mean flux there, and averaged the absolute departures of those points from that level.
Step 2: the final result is 3.1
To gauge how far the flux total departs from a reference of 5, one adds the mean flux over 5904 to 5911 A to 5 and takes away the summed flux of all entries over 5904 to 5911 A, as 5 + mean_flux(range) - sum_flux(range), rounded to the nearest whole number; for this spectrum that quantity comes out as -100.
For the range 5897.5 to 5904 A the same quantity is -91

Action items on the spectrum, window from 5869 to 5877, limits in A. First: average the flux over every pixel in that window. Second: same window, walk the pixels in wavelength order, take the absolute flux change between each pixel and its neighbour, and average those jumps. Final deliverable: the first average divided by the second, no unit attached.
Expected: 15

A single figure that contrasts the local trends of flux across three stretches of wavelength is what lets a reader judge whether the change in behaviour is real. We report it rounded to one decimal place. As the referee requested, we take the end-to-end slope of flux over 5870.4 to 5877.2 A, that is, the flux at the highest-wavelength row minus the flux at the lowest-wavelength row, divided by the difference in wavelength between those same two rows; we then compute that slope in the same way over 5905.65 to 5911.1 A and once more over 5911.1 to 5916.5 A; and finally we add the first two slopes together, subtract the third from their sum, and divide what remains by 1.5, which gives 3.1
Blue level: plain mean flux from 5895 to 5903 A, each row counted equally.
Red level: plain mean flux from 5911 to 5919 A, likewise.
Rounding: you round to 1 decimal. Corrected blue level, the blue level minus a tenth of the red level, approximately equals 21.0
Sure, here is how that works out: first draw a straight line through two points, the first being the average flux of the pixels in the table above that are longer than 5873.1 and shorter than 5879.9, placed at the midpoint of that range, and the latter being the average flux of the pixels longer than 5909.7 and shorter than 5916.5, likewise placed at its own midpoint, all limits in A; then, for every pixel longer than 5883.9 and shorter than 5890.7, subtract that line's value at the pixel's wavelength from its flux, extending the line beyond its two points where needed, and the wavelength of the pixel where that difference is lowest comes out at 5890.03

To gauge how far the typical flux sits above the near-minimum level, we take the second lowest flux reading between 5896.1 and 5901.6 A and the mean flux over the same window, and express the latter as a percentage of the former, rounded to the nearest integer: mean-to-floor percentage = 109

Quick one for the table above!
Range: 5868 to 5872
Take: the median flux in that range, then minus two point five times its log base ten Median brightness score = -3.52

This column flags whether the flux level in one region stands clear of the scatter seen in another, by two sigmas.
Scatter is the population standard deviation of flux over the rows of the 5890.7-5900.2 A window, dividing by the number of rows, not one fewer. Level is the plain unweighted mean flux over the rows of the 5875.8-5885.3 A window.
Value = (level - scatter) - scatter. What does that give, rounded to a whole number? 10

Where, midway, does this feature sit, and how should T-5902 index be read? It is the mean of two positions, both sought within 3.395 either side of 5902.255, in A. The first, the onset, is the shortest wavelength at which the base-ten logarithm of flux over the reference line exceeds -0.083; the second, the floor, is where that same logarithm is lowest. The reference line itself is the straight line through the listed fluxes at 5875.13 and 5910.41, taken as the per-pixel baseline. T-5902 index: 5901.6 A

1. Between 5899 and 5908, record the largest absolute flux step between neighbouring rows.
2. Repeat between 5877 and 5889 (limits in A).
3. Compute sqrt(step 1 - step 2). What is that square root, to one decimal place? 2.5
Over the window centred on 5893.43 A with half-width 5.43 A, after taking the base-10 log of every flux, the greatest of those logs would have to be 1.61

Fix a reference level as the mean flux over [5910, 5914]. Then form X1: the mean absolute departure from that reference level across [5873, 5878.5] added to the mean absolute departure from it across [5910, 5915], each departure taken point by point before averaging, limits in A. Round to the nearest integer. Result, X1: 4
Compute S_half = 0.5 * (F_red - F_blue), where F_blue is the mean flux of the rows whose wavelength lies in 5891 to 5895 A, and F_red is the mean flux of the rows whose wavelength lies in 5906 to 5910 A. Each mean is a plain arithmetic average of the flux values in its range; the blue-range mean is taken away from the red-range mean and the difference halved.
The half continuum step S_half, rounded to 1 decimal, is -1.2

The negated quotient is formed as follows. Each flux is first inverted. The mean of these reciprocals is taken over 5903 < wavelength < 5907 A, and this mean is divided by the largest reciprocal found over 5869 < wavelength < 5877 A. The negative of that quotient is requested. -1.12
